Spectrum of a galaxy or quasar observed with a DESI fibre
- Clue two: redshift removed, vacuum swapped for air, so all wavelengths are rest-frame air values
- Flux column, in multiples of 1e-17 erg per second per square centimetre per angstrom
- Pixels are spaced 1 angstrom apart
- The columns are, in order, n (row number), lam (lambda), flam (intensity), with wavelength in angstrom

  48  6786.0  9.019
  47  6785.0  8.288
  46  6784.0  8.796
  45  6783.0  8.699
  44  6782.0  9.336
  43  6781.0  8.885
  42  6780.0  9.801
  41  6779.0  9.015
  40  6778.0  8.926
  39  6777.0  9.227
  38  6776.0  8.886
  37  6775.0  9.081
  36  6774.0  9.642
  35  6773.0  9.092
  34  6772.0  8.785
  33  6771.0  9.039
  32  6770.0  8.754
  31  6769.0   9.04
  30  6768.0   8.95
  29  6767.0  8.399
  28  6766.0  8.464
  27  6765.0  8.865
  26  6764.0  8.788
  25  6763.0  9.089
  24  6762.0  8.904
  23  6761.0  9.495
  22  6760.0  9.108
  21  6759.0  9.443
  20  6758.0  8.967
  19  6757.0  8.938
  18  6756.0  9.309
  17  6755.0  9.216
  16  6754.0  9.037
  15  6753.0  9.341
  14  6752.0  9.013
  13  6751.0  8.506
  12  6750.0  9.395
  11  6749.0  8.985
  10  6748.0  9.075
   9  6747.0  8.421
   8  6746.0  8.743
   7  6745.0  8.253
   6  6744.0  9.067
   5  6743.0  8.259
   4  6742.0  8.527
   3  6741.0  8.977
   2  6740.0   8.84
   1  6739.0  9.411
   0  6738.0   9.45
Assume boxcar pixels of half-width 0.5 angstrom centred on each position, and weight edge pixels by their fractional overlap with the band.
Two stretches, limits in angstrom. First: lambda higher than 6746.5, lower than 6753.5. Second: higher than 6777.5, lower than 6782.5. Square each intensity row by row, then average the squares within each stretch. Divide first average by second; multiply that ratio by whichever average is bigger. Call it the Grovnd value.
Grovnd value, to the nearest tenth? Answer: 80.4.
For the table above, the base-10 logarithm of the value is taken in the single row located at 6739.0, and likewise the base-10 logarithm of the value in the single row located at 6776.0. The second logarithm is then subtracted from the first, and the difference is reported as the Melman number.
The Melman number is 0.025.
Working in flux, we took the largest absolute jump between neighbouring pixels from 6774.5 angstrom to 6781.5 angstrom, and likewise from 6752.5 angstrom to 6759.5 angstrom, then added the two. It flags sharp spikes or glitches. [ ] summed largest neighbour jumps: 1.39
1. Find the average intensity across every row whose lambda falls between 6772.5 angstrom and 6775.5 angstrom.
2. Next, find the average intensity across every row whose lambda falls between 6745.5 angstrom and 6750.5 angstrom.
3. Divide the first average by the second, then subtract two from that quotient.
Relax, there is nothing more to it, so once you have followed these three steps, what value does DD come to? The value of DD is -0.96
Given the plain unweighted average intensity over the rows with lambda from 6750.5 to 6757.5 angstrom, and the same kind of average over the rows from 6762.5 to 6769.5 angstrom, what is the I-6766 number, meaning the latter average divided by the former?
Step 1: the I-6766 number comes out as 0.97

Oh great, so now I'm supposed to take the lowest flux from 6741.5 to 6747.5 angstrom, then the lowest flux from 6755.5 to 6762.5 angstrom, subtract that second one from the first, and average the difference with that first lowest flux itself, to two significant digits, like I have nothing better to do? 3.8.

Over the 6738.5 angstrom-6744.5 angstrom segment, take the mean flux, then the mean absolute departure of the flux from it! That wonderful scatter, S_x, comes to 0.30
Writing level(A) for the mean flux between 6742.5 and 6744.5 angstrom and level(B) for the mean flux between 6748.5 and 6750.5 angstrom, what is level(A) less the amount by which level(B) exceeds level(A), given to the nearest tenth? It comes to 8.1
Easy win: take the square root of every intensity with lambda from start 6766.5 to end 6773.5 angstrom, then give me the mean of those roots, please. 2.98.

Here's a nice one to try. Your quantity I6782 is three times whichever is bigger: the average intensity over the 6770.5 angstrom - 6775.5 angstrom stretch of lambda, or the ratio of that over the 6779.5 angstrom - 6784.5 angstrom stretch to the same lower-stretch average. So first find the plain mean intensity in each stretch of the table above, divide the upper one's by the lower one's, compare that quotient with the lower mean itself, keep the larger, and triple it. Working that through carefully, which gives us 27.4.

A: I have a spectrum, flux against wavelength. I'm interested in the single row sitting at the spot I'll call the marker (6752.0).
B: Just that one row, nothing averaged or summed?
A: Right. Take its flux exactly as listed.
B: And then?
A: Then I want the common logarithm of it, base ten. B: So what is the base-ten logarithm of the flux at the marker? 0.955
